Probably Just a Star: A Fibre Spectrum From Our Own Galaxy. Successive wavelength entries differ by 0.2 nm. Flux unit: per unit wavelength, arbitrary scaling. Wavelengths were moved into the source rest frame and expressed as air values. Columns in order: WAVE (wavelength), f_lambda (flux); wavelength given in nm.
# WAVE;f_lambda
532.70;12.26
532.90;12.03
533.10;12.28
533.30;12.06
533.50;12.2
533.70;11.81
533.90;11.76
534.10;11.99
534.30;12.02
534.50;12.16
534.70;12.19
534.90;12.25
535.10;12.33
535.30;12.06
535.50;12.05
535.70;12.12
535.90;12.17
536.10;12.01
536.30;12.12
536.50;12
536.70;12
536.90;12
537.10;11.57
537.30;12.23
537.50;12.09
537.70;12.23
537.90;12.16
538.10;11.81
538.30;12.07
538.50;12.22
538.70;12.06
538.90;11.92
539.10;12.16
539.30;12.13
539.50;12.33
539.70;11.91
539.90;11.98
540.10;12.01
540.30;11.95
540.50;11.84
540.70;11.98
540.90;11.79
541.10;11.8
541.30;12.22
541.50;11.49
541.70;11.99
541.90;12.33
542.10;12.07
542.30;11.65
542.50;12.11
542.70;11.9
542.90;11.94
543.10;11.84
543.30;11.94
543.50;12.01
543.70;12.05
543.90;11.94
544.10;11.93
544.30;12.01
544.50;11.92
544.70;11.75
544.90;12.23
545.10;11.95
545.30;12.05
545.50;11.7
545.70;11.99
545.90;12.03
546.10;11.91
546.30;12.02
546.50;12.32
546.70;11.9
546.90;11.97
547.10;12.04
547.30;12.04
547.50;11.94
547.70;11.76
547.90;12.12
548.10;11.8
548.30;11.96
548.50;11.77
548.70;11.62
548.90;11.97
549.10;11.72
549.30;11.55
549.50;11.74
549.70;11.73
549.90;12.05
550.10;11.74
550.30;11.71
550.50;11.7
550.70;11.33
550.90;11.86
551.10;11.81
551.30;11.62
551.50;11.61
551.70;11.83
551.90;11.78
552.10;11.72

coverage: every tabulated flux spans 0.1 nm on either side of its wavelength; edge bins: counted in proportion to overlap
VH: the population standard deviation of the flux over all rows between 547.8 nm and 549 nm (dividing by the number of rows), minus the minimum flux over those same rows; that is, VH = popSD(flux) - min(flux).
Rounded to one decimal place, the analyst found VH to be -11.5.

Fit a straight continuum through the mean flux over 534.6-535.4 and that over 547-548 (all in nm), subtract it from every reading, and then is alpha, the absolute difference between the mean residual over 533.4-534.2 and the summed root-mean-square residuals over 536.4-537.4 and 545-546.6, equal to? 0.76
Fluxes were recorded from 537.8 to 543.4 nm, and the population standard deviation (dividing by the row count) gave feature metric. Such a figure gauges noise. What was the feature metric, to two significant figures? 0.19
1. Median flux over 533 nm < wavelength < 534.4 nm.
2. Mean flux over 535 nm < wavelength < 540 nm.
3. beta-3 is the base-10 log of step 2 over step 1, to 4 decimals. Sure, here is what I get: 0.0018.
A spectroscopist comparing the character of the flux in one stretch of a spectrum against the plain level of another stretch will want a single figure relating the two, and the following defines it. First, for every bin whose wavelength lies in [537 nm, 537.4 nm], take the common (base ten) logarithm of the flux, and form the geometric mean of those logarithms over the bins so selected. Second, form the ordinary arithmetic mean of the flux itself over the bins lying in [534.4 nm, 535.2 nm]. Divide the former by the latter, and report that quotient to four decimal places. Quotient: 0.0879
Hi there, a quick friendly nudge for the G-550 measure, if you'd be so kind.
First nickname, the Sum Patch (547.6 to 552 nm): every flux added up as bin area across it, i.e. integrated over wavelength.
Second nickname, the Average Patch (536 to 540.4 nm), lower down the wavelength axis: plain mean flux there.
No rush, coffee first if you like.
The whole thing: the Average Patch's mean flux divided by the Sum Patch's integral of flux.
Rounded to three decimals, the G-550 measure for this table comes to 0.233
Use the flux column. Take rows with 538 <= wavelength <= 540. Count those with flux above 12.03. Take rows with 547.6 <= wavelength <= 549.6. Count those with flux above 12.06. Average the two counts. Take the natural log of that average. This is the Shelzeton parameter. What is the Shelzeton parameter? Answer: 1.25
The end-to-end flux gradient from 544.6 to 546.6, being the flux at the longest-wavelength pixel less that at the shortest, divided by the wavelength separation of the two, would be 0.32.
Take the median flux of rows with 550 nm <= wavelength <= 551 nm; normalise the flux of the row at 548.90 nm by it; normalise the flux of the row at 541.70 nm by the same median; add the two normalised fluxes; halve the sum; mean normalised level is 1.02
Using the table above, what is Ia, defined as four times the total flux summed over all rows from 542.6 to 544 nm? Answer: 334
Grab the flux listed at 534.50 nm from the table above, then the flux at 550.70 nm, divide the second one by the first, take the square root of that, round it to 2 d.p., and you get 0.97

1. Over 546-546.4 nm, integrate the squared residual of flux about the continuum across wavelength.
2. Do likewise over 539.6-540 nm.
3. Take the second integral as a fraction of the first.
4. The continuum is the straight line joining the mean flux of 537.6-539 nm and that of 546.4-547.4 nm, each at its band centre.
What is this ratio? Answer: 1.4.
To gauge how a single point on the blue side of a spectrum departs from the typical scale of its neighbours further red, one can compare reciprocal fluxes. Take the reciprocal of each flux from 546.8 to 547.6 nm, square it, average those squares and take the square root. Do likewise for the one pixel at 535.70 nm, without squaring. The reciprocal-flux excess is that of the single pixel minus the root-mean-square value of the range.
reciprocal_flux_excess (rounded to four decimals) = -0.0008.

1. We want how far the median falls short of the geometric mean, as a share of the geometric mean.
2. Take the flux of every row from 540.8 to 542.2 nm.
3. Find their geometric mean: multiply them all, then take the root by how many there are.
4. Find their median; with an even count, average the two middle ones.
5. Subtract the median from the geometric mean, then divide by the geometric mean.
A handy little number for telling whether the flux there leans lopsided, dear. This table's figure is -0.0031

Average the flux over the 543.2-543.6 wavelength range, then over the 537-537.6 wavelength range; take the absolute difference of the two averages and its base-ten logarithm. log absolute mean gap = -1.9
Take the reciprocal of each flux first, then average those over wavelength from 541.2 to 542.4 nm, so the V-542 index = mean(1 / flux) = 0.0837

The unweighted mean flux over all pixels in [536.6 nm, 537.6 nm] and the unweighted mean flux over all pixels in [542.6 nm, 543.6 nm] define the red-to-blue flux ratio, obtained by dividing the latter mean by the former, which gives 0.996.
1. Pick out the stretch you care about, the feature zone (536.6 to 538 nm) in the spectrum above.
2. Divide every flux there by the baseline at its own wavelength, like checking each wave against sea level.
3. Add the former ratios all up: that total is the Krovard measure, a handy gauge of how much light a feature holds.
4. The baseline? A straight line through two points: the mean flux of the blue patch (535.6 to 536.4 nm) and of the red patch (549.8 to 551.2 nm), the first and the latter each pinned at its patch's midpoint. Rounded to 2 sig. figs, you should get 7.0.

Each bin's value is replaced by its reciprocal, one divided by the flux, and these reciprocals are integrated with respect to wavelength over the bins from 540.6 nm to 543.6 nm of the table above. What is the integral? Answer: 0.25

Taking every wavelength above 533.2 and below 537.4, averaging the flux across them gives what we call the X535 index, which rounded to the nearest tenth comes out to 12.1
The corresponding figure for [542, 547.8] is 12.0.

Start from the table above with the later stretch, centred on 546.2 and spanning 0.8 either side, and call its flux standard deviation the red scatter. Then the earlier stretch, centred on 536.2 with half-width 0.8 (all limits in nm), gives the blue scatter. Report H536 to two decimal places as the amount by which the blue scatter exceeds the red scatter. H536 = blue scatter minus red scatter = -0.10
